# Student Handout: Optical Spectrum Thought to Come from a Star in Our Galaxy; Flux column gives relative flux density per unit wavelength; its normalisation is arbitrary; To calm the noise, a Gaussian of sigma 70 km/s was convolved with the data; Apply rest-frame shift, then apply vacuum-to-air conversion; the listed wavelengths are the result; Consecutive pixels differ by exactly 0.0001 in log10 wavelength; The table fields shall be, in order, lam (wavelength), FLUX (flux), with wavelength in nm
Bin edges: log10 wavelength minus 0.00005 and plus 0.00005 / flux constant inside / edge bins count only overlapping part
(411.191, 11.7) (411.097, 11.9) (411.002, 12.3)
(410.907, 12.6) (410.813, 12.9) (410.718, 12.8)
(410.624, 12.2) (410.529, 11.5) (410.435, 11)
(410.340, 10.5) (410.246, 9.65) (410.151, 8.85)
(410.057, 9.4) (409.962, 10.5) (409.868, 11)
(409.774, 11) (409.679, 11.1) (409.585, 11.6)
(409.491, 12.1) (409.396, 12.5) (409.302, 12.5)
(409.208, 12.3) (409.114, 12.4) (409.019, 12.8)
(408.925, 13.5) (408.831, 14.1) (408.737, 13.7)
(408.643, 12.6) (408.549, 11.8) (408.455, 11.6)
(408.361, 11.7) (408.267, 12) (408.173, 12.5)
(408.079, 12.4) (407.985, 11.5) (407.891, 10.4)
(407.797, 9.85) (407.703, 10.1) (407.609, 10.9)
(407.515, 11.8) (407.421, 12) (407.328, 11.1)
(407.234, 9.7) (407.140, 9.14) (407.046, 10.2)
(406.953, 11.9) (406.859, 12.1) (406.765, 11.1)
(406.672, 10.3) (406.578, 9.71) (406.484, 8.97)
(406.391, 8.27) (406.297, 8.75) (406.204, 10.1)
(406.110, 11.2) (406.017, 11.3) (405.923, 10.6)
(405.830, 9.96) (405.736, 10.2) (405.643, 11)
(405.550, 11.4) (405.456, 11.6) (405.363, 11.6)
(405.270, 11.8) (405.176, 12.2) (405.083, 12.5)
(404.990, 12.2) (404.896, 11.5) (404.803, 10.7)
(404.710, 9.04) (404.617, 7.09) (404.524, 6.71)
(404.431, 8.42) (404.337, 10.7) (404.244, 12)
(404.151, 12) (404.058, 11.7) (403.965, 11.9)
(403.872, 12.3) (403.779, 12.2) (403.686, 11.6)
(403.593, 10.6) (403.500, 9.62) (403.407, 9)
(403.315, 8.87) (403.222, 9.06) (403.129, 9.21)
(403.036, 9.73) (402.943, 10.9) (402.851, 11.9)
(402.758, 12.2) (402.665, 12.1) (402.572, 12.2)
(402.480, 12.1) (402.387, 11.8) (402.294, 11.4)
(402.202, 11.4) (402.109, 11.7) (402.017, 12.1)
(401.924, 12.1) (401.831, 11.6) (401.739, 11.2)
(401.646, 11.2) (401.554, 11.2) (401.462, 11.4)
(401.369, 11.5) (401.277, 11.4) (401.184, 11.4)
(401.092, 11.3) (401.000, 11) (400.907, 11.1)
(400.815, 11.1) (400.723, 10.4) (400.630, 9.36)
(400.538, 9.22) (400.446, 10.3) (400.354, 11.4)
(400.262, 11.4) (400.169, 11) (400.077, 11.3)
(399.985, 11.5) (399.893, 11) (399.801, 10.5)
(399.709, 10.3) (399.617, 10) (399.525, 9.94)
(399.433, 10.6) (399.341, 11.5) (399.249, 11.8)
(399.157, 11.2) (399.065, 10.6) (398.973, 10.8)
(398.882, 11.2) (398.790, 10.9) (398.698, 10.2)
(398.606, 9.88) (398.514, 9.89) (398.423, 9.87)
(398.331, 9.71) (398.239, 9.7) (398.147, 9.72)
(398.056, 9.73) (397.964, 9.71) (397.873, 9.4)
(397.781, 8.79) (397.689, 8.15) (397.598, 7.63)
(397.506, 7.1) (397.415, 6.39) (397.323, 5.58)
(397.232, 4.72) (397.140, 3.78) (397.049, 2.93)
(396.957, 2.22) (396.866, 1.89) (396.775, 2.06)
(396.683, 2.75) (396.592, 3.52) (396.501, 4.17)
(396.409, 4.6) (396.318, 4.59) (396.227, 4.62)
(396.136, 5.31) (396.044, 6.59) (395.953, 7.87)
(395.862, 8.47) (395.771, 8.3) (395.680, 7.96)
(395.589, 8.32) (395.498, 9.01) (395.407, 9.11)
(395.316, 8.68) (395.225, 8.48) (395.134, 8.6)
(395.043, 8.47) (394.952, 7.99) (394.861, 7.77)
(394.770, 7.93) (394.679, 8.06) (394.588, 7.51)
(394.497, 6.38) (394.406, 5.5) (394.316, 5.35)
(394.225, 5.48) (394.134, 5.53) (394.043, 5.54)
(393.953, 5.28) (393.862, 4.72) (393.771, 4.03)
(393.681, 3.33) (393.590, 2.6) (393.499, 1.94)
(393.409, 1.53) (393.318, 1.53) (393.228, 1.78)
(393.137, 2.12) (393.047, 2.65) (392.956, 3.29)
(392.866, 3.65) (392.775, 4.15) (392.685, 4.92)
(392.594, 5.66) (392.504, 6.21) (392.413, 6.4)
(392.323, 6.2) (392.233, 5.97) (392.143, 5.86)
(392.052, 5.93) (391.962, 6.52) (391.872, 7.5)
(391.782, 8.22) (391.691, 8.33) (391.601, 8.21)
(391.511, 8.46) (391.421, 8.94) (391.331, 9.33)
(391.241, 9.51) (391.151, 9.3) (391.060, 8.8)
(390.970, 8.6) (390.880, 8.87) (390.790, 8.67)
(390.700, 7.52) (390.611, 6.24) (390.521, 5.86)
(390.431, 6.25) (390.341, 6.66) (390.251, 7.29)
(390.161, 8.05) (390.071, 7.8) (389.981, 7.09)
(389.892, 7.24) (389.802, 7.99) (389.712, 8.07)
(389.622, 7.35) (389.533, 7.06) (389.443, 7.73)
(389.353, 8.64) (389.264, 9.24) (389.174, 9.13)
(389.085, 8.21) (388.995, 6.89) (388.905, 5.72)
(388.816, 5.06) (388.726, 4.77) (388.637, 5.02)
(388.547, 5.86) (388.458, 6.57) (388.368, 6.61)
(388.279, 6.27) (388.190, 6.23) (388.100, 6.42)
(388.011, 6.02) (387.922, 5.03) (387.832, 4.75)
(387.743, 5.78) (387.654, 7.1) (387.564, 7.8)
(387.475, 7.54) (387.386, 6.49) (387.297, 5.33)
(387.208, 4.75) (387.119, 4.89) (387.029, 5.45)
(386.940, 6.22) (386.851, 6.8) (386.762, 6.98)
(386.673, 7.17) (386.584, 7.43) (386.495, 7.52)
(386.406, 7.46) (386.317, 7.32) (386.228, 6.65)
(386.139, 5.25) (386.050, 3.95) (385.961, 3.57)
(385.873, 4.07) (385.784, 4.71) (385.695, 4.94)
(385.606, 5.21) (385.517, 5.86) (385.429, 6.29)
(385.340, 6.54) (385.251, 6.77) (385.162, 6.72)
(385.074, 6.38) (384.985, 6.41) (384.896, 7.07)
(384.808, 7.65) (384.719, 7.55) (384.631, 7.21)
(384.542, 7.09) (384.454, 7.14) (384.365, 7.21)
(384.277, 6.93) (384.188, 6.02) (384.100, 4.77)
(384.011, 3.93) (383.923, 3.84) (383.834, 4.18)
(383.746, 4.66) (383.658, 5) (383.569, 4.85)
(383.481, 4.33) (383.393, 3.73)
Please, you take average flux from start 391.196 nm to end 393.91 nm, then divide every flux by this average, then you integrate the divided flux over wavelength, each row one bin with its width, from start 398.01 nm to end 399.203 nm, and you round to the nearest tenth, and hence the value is 2.3 nm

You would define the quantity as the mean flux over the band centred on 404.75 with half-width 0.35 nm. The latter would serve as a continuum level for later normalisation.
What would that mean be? 10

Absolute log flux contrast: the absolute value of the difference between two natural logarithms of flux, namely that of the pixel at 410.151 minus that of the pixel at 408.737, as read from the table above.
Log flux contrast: 0.44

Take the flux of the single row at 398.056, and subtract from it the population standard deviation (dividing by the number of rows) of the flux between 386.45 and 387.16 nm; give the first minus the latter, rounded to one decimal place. 8.8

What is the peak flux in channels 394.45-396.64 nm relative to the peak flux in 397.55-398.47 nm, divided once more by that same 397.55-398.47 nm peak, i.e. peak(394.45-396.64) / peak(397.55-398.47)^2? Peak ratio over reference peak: 0.094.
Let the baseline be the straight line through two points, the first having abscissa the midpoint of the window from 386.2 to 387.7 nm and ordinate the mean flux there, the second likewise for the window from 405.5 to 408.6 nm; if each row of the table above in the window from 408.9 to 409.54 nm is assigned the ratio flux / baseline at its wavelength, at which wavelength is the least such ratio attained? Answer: 409.491 nm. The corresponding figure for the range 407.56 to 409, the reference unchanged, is 407.797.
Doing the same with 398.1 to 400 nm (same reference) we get 399.525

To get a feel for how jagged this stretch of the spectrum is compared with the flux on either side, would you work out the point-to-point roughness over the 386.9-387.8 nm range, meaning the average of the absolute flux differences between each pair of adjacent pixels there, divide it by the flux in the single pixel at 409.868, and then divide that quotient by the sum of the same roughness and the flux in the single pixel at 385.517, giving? 0.010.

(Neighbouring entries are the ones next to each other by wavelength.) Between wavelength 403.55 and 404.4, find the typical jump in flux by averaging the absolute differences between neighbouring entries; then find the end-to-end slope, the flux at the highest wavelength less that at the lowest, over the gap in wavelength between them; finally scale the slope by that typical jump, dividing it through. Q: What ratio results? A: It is 0.3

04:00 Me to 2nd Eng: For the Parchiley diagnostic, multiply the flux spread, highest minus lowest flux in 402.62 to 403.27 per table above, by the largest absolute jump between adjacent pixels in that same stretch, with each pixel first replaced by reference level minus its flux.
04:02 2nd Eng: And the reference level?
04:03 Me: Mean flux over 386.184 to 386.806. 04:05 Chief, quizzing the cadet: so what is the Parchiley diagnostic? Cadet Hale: 3.7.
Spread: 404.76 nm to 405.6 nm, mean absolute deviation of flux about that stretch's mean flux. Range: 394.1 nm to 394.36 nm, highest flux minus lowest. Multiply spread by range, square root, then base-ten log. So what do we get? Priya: -0.57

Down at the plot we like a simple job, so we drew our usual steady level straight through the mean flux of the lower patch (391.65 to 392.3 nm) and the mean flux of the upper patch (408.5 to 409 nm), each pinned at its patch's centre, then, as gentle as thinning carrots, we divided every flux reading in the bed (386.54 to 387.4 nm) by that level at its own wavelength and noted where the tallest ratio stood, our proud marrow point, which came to 386.584 nm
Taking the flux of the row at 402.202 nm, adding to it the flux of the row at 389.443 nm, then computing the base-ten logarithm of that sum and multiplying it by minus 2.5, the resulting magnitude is -3.2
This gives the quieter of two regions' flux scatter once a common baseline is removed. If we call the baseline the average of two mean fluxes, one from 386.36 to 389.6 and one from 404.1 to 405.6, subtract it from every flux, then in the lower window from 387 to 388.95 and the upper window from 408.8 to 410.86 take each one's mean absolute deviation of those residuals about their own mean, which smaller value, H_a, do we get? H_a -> 0.75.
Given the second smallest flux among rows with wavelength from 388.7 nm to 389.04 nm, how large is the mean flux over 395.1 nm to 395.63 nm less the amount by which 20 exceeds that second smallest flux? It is -6.2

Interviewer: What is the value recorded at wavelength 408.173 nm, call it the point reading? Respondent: 12.5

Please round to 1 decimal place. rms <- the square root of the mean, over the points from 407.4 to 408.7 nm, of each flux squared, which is 11.5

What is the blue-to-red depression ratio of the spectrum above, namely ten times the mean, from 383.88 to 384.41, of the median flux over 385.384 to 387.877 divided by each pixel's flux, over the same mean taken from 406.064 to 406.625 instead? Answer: 18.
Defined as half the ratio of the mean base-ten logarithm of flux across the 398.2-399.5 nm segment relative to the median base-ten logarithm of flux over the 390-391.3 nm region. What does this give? 0.57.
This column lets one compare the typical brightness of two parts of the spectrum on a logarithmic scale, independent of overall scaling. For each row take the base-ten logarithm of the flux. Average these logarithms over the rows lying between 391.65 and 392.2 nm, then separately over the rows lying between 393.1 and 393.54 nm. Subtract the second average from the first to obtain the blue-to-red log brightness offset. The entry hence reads 0.60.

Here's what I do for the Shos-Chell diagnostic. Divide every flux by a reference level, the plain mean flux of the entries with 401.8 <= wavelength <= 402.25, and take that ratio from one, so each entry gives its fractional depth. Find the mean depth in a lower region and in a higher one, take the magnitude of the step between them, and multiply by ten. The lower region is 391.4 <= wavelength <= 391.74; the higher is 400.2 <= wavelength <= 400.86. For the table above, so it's 1.7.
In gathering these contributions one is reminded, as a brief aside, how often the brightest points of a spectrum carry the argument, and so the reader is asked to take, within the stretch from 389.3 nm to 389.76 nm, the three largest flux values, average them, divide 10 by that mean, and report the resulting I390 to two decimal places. 1.23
